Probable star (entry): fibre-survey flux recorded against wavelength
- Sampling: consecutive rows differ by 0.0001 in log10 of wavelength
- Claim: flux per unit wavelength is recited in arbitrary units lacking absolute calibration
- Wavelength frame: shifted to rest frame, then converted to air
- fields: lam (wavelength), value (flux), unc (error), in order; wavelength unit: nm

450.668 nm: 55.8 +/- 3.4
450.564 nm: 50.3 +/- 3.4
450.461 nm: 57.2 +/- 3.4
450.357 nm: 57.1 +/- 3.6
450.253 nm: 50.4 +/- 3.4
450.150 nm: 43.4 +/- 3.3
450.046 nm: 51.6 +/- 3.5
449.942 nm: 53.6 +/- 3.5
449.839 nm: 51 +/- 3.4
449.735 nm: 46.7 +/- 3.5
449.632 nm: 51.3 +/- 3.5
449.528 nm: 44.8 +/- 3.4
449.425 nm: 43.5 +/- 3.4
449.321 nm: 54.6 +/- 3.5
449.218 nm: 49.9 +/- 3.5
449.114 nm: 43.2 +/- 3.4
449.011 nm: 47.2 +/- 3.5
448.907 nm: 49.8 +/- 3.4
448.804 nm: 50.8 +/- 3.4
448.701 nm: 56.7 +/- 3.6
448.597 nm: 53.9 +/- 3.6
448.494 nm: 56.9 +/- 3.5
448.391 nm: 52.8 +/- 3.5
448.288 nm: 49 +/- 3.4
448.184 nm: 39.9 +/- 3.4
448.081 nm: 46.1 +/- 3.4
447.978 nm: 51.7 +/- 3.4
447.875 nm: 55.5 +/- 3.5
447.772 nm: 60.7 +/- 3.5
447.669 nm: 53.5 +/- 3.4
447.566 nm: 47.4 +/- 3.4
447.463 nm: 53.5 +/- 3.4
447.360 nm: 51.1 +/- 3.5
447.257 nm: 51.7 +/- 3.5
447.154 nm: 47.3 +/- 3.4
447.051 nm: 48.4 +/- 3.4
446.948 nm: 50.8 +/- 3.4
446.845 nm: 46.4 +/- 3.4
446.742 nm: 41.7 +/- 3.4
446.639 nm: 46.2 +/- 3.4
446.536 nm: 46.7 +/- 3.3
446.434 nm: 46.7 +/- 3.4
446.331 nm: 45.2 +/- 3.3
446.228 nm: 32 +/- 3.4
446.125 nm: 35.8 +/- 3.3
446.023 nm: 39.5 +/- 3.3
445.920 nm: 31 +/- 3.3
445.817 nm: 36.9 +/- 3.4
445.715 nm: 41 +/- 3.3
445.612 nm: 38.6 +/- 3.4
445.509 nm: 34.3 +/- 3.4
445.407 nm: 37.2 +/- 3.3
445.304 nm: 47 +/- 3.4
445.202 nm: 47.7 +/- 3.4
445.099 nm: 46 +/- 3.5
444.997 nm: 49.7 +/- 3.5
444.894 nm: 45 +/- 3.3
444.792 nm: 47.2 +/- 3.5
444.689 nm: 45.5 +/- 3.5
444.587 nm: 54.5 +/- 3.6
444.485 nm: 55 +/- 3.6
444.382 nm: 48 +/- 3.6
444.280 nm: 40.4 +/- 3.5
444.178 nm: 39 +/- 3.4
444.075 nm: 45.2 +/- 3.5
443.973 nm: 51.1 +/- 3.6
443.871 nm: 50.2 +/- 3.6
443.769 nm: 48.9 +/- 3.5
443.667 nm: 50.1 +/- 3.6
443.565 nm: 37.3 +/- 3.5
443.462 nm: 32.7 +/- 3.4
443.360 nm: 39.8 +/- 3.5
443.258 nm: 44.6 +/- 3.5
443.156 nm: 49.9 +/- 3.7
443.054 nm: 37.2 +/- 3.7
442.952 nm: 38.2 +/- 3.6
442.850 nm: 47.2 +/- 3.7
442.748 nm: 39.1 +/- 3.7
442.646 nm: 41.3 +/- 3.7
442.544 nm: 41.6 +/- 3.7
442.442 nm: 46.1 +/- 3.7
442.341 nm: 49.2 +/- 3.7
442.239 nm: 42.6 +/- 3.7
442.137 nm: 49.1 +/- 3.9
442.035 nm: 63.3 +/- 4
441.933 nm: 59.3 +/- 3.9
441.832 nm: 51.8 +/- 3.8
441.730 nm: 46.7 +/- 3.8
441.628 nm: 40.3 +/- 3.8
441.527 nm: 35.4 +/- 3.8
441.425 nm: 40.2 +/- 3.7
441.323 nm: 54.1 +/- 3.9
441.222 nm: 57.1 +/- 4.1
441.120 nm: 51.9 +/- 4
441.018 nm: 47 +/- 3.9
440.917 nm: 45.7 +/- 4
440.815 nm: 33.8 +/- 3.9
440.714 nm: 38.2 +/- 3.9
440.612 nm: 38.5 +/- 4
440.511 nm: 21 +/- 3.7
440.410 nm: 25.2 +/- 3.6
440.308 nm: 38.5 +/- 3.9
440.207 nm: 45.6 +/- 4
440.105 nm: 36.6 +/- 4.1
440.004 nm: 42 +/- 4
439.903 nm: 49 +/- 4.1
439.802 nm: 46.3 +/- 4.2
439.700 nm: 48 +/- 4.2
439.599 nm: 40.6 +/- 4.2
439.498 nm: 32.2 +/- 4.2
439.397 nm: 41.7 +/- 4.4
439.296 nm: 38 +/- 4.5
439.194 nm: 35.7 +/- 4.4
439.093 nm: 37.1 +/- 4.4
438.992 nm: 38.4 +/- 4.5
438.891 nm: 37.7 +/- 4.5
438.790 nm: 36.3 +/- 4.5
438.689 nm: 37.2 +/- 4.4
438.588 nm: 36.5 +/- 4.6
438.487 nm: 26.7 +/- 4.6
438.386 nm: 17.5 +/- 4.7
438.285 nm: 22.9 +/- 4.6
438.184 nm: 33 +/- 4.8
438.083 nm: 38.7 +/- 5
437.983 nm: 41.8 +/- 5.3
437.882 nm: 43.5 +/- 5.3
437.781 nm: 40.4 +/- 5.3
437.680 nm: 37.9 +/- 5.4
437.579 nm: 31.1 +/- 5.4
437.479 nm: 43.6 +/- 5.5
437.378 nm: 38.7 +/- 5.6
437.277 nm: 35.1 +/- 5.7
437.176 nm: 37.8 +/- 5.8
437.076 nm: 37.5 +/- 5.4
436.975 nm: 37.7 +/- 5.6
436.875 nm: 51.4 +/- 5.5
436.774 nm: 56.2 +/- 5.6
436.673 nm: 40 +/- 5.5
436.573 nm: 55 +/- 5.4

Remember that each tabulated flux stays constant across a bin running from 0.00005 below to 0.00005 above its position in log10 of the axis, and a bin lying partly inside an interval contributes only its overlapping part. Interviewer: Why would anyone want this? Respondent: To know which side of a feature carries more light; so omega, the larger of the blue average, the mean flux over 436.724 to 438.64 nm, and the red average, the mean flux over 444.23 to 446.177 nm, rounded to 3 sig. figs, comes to 43.2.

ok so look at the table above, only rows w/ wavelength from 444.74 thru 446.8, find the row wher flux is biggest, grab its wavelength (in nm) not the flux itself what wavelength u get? 444.997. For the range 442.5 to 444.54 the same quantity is 444.485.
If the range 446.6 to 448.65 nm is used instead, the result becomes 447.772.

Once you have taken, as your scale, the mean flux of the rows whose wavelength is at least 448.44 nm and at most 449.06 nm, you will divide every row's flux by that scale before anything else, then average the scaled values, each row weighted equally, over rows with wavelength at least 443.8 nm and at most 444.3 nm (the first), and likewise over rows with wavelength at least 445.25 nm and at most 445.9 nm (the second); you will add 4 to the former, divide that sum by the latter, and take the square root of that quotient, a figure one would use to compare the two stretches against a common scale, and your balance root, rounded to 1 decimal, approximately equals 2.6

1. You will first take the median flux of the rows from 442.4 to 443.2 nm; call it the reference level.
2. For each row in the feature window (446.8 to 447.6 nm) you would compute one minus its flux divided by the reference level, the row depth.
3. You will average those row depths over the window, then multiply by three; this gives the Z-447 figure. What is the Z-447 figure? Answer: -0.6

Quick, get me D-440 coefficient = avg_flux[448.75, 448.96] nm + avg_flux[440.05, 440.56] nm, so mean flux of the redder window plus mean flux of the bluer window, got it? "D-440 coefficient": 84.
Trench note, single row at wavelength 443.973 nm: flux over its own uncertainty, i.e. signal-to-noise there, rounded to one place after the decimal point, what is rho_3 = 14.2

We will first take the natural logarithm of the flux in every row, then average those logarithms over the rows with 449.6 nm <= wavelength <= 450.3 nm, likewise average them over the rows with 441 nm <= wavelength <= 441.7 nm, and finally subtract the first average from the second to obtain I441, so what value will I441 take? -0.08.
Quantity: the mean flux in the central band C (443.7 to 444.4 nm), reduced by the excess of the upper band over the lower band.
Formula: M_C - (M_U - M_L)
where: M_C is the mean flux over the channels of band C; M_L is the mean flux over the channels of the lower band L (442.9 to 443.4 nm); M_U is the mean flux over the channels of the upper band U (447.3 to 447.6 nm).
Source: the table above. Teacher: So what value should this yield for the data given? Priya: 37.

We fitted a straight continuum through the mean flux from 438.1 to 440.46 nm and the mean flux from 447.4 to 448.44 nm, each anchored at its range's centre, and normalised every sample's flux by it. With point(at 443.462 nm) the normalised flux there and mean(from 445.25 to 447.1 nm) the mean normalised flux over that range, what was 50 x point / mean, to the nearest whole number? 44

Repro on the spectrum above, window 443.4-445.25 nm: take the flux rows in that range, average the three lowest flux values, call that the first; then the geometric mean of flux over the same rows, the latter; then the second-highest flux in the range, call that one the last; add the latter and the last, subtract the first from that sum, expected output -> 64.1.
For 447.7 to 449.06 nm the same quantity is 63.8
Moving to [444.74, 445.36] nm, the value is 48.8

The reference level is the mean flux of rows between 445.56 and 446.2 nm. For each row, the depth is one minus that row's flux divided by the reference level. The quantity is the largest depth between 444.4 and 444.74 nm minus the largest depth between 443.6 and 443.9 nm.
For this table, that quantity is 0.09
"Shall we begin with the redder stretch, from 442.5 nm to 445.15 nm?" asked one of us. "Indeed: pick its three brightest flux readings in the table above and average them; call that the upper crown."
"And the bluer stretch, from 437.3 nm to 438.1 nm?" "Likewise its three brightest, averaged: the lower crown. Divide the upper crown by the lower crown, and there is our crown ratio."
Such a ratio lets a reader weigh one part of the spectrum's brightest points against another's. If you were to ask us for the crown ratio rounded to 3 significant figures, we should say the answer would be 1.25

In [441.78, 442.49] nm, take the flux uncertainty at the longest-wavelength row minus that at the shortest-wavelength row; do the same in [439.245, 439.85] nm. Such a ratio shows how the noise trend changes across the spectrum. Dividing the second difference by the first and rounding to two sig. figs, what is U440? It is 3.0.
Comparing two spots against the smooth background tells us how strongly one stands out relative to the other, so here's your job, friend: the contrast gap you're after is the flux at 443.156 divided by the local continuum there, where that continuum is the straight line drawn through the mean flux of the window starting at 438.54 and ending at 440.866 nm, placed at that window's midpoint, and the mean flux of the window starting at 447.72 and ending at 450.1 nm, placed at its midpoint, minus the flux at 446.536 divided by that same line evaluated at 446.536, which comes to 0.18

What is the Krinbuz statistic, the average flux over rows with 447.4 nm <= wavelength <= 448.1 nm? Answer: 53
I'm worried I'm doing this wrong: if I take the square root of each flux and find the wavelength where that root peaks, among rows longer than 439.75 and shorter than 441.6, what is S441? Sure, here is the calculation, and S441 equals 441.222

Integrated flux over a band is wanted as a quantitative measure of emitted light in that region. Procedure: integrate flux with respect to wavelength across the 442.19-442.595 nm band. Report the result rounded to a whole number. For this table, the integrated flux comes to 18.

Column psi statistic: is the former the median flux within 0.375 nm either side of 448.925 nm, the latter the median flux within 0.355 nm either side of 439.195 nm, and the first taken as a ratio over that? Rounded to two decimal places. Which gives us 1.32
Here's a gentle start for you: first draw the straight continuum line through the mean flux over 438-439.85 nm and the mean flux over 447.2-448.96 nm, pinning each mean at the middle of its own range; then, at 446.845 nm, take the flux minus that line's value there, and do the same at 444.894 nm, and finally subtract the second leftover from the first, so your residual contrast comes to -2.0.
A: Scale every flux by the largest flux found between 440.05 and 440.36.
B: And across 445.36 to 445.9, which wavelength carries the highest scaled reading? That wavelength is 445.715 nm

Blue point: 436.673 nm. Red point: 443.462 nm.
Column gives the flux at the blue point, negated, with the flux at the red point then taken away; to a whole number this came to -73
